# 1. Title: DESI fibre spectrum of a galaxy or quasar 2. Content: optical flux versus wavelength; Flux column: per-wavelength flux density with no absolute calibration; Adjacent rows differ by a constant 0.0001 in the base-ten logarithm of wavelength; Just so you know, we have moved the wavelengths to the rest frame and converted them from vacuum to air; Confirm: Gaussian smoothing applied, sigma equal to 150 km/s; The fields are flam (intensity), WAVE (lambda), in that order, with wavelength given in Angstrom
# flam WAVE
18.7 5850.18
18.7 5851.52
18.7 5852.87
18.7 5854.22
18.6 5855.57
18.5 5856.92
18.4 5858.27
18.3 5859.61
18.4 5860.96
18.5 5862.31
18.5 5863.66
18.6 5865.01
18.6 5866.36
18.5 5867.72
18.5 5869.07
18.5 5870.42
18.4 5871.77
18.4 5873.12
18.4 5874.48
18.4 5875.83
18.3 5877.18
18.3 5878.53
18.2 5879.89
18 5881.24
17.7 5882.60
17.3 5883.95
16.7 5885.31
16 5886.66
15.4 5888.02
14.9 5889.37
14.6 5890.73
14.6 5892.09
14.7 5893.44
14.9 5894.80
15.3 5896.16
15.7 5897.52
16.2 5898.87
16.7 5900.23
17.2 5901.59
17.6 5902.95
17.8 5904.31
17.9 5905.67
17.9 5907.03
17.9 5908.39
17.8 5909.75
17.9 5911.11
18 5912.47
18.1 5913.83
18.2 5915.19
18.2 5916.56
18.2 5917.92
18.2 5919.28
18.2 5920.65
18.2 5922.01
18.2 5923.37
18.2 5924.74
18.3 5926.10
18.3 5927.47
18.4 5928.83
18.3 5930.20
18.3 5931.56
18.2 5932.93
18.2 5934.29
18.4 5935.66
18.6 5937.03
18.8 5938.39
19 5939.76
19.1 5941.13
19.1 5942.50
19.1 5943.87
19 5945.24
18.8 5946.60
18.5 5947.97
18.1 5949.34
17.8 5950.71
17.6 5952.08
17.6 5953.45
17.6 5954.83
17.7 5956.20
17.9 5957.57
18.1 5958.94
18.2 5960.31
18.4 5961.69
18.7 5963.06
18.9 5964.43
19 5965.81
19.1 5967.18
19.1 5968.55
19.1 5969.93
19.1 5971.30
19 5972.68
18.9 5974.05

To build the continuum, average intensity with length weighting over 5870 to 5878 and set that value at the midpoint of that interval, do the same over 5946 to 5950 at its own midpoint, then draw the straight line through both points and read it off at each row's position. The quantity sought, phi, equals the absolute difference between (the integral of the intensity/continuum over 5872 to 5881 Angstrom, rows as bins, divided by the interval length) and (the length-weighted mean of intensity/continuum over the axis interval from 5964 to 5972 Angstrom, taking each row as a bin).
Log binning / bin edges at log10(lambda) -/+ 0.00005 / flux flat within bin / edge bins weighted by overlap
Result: 0.04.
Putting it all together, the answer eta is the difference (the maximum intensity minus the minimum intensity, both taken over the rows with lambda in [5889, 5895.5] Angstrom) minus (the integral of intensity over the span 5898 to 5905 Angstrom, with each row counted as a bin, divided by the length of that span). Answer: -16.8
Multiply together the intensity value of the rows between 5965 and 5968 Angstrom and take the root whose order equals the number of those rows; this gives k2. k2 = 19.05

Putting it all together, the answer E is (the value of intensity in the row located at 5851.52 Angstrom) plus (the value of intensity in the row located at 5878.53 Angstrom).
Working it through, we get 37.0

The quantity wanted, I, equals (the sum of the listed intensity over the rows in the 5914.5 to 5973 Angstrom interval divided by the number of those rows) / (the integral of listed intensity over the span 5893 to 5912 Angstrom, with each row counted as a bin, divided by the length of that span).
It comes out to 1.09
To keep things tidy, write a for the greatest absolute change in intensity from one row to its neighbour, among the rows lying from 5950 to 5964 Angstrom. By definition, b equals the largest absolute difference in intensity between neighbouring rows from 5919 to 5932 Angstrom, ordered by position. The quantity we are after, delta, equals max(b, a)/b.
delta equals 3.0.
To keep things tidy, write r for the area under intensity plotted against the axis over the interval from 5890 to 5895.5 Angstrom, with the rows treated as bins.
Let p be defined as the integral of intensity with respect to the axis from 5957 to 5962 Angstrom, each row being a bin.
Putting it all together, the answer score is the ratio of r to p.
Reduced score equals 0.89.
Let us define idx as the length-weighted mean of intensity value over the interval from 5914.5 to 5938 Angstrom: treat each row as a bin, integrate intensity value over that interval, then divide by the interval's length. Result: 18.3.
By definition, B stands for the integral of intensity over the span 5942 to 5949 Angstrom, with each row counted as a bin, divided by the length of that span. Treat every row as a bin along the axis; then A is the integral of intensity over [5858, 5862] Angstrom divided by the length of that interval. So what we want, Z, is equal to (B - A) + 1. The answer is 1.46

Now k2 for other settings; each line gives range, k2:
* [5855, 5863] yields 18.45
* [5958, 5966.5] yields 18.55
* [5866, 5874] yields 18.48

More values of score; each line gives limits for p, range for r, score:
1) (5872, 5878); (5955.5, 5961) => 0.90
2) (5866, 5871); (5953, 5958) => 0.96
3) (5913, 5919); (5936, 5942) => 1.04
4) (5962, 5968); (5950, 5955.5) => 0.85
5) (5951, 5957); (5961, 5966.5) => 0.98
